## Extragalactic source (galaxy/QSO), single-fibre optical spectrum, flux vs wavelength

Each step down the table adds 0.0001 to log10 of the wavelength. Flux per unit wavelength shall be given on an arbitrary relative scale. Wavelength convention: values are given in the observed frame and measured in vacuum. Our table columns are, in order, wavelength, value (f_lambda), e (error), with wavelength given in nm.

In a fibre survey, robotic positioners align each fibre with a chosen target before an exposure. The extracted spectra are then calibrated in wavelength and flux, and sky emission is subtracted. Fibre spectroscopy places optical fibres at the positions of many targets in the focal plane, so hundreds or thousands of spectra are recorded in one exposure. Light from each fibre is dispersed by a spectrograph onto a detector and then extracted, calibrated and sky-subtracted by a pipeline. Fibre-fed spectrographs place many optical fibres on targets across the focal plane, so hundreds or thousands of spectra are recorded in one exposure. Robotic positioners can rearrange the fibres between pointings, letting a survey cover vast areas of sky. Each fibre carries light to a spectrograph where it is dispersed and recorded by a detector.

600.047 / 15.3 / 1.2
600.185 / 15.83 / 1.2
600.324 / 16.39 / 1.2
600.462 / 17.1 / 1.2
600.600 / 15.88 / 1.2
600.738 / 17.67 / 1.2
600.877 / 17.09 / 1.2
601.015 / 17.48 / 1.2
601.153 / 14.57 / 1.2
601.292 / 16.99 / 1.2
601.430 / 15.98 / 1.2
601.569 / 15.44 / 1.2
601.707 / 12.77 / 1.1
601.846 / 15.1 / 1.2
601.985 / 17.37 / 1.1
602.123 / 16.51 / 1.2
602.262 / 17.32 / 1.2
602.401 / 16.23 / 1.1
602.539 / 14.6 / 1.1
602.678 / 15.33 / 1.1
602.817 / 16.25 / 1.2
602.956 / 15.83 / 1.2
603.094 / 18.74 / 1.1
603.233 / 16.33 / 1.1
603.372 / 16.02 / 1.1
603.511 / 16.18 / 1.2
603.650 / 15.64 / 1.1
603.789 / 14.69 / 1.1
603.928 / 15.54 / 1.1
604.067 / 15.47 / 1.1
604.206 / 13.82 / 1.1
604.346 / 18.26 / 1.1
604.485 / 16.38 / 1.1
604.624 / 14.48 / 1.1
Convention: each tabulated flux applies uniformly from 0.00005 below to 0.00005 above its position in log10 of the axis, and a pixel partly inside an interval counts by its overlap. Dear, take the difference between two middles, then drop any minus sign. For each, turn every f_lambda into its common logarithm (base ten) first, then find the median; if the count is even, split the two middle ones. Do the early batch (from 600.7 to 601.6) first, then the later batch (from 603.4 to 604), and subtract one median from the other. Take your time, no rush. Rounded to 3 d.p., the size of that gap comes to 0.037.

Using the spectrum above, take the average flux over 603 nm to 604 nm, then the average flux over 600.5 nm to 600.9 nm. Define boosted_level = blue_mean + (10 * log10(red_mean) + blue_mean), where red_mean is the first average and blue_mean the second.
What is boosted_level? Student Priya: 45.8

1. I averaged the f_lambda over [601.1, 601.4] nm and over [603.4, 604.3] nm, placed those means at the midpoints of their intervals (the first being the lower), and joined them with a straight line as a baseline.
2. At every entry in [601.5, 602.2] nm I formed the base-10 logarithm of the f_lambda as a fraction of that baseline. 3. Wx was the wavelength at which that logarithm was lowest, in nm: 601.707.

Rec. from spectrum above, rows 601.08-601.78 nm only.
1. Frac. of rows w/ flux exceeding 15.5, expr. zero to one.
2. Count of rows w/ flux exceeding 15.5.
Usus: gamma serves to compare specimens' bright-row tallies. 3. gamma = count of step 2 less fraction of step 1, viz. 1.6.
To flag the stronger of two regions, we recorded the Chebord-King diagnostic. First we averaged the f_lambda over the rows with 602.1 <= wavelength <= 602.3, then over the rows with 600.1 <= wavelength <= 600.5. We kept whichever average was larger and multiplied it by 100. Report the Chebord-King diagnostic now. 1692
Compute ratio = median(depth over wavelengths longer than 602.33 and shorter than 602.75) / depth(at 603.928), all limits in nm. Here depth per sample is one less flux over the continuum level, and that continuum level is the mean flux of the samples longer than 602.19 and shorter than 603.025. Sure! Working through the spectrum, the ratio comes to 1.5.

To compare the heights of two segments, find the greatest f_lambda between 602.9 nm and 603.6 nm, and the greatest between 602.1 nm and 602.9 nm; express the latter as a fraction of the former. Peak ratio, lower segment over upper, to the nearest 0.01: 0.92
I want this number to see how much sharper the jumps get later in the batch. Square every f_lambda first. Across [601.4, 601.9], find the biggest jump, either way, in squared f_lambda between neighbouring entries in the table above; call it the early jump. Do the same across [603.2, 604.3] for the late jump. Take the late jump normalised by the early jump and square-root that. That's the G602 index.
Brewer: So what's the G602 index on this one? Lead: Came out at 0.80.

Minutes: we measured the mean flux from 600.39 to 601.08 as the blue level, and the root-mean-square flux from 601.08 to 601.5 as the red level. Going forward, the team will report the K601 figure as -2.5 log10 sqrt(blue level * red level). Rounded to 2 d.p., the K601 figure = -3.04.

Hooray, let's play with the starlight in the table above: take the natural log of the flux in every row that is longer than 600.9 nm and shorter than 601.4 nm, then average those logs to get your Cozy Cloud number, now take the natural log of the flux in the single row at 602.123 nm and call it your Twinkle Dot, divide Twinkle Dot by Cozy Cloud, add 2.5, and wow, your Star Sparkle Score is 3.50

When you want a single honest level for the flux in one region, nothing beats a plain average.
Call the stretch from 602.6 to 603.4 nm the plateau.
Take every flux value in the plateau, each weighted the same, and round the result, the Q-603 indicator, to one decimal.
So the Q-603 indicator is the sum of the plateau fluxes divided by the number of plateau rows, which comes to 16.4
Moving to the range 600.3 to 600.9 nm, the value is 16.8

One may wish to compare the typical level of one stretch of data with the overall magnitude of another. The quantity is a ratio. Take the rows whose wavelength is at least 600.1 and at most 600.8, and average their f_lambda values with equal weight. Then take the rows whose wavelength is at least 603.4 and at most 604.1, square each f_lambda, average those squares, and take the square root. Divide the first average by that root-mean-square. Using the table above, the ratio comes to 1.07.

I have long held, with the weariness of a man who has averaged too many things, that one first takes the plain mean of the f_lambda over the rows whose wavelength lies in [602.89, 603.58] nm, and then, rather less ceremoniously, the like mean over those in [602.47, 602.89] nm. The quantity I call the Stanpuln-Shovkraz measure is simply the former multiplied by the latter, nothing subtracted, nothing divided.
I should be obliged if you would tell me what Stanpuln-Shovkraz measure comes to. 256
